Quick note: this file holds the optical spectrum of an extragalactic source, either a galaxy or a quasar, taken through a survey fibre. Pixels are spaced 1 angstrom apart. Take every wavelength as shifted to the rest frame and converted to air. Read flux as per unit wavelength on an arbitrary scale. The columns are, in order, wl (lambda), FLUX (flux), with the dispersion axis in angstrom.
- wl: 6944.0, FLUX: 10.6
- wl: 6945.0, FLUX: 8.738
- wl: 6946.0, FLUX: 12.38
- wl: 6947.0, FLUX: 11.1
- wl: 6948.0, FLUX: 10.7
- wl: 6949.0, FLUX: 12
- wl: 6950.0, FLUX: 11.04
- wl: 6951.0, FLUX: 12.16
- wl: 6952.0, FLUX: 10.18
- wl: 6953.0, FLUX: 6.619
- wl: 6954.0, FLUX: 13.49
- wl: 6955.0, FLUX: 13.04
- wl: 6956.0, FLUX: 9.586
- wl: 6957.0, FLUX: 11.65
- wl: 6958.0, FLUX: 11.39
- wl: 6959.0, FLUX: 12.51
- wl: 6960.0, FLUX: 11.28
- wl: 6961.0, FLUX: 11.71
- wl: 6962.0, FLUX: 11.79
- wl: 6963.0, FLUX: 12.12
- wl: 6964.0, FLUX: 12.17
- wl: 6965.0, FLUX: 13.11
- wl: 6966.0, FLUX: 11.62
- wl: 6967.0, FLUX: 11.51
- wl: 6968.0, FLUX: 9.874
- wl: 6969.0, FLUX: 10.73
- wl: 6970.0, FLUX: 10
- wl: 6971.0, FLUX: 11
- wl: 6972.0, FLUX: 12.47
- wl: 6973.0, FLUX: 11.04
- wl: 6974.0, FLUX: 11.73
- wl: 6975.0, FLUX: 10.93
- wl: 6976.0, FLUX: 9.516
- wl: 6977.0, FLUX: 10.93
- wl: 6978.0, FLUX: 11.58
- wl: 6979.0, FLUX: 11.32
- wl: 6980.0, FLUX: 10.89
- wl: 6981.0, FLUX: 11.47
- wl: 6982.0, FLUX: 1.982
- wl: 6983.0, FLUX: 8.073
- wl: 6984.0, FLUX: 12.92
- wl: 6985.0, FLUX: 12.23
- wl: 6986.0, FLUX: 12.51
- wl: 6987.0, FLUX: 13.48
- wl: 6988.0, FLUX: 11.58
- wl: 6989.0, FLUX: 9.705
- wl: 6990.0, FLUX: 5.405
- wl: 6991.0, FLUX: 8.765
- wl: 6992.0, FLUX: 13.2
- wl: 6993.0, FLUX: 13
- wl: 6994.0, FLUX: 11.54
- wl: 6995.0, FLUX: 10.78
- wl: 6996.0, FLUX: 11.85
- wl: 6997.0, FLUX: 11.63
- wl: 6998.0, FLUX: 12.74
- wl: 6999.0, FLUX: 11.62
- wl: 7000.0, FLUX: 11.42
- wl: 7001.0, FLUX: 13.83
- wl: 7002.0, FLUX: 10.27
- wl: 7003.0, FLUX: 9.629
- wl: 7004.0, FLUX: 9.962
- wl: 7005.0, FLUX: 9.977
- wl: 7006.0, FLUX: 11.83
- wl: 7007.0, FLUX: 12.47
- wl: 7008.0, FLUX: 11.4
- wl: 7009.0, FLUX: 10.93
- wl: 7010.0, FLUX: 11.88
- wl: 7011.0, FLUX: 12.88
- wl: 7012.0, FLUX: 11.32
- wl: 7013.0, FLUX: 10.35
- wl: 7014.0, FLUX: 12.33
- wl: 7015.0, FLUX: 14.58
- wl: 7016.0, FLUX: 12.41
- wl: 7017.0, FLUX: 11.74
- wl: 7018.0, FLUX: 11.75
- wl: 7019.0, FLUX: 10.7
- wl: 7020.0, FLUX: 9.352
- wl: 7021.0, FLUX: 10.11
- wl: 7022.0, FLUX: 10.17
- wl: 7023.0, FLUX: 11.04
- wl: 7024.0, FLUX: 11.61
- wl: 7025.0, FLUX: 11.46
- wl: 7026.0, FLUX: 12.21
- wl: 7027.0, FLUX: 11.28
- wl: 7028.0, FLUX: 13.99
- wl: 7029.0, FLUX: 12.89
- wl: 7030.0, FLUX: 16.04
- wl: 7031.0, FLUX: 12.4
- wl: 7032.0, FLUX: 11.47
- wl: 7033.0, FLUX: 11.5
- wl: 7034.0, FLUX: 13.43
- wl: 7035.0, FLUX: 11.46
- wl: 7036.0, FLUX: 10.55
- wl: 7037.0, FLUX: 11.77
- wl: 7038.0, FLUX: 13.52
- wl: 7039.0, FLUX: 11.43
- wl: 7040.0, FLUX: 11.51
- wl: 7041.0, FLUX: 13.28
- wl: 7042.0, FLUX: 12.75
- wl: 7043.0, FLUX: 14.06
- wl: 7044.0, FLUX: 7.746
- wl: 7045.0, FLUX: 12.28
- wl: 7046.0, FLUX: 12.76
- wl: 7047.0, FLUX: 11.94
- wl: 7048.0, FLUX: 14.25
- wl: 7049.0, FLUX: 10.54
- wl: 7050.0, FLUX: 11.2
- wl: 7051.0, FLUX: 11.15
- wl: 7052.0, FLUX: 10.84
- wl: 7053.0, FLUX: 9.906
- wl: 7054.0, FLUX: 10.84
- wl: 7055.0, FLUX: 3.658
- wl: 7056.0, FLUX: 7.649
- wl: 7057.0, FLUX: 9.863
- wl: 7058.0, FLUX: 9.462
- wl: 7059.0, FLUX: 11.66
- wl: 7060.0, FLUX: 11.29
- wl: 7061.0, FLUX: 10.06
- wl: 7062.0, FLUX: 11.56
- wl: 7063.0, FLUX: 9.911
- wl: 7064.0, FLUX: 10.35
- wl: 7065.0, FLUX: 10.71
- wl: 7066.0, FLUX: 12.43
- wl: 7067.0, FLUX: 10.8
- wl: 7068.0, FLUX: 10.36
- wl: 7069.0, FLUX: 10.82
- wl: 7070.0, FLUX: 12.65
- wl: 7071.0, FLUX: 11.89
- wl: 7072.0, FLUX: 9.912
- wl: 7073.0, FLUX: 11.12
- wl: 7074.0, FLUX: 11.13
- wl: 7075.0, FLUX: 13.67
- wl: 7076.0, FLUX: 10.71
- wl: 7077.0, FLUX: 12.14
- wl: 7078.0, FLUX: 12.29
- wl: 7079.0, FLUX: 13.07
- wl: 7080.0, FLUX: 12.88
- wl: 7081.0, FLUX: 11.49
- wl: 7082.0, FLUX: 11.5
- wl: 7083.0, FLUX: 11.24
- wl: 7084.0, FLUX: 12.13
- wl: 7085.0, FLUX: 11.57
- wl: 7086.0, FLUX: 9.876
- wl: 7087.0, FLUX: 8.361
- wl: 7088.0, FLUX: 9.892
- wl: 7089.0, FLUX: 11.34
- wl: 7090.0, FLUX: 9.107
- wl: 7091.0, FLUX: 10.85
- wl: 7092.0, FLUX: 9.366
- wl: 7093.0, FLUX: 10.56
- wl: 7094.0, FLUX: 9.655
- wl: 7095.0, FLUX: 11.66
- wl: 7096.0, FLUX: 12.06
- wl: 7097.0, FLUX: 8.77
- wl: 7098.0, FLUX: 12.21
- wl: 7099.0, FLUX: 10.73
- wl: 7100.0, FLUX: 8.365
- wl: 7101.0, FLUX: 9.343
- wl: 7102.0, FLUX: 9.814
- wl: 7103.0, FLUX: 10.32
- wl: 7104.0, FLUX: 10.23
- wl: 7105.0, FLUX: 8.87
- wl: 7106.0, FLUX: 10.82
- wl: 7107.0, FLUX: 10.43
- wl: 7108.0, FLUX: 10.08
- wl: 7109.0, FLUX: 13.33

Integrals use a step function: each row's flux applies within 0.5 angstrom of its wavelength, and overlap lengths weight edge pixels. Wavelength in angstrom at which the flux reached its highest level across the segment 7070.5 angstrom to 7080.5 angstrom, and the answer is 7075.0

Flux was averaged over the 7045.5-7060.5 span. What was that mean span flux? 10.5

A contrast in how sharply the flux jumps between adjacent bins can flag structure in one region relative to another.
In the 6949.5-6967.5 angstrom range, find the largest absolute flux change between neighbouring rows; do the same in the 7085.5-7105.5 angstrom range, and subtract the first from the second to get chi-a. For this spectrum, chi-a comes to -3.4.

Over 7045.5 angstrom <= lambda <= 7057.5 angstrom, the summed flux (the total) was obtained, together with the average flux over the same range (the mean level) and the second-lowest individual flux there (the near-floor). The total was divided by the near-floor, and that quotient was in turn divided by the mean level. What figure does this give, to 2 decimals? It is 1.57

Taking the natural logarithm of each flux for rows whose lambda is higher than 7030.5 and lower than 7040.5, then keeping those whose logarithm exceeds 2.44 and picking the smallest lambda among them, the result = 7031.0 angstrom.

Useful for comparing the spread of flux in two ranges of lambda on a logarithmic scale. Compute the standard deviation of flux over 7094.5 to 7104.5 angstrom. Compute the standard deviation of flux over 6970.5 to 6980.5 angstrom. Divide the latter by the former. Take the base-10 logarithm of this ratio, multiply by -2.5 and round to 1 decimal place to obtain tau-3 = 0.6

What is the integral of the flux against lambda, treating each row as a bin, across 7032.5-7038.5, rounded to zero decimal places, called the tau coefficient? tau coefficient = 72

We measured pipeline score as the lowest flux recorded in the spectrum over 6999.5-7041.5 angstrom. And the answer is 9.352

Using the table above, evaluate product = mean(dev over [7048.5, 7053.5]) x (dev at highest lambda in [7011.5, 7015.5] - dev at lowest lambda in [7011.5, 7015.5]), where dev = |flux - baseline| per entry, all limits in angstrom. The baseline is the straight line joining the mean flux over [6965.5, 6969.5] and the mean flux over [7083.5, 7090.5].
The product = 1.5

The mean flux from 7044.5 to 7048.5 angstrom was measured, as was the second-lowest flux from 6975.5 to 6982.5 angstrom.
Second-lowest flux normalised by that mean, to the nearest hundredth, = 0.74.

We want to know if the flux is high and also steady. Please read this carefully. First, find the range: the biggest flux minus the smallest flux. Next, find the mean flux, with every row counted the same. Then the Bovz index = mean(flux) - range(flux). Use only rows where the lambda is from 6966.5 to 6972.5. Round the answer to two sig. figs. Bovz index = 8.3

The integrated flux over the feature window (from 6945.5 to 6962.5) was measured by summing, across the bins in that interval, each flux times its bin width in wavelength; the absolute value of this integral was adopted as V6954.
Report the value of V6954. 193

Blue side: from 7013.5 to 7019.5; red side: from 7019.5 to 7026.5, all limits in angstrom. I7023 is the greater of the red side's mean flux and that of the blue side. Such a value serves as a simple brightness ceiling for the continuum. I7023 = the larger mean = 12.3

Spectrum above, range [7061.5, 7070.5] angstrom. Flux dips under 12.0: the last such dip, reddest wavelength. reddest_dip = 7069.0 angstrom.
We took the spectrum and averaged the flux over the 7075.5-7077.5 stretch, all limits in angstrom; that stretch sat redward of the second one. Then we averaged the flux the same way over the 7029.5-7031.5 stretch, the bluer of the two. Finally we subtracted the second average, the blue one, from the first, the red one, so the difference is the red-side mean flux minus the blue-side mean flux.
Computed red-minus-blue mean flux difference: -2.8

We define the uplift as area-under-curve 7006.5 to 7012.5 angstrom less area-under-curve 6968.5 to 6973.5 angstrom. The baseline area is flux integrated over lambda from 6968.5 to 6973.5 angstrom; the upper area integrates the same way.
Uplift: 16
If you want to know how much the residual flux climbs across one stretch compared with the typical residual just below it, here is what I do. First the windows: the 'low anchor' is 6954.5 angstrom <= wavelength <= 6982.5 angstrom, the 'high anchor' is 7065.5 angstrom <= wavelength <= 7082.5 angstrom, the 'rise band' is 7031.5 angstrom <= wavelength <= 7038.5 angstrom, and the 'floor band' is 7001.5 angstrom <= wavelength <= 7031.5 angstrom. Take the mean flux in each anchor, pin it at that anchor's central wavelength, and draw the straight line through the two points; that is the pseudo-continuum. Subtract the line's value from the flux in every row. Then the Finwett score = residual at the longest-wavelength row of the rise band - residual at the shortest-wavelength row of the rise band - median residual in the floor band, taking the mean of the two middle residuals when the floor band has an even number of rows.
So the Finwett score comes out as 1.8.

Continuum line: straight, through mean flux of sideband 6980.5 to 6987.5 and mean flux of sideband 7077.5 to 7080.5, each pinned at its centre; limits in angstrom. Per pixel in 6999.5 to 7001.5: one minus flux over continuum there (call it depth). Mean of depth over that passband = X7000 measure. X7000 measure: -0.17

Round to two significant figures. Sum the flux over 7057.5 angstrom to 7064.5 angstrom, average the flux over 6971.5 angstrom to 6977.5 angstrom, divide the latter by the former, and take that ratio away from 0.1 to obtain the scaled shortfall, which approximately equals -0.049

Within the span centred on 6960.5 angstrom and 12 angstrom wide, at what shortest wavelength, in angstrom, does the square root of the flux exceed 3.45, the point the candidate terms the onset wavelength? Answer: 6955.0 angstrom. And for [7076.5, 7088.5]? 7077.0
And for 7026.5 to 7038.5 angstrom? 7028.0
